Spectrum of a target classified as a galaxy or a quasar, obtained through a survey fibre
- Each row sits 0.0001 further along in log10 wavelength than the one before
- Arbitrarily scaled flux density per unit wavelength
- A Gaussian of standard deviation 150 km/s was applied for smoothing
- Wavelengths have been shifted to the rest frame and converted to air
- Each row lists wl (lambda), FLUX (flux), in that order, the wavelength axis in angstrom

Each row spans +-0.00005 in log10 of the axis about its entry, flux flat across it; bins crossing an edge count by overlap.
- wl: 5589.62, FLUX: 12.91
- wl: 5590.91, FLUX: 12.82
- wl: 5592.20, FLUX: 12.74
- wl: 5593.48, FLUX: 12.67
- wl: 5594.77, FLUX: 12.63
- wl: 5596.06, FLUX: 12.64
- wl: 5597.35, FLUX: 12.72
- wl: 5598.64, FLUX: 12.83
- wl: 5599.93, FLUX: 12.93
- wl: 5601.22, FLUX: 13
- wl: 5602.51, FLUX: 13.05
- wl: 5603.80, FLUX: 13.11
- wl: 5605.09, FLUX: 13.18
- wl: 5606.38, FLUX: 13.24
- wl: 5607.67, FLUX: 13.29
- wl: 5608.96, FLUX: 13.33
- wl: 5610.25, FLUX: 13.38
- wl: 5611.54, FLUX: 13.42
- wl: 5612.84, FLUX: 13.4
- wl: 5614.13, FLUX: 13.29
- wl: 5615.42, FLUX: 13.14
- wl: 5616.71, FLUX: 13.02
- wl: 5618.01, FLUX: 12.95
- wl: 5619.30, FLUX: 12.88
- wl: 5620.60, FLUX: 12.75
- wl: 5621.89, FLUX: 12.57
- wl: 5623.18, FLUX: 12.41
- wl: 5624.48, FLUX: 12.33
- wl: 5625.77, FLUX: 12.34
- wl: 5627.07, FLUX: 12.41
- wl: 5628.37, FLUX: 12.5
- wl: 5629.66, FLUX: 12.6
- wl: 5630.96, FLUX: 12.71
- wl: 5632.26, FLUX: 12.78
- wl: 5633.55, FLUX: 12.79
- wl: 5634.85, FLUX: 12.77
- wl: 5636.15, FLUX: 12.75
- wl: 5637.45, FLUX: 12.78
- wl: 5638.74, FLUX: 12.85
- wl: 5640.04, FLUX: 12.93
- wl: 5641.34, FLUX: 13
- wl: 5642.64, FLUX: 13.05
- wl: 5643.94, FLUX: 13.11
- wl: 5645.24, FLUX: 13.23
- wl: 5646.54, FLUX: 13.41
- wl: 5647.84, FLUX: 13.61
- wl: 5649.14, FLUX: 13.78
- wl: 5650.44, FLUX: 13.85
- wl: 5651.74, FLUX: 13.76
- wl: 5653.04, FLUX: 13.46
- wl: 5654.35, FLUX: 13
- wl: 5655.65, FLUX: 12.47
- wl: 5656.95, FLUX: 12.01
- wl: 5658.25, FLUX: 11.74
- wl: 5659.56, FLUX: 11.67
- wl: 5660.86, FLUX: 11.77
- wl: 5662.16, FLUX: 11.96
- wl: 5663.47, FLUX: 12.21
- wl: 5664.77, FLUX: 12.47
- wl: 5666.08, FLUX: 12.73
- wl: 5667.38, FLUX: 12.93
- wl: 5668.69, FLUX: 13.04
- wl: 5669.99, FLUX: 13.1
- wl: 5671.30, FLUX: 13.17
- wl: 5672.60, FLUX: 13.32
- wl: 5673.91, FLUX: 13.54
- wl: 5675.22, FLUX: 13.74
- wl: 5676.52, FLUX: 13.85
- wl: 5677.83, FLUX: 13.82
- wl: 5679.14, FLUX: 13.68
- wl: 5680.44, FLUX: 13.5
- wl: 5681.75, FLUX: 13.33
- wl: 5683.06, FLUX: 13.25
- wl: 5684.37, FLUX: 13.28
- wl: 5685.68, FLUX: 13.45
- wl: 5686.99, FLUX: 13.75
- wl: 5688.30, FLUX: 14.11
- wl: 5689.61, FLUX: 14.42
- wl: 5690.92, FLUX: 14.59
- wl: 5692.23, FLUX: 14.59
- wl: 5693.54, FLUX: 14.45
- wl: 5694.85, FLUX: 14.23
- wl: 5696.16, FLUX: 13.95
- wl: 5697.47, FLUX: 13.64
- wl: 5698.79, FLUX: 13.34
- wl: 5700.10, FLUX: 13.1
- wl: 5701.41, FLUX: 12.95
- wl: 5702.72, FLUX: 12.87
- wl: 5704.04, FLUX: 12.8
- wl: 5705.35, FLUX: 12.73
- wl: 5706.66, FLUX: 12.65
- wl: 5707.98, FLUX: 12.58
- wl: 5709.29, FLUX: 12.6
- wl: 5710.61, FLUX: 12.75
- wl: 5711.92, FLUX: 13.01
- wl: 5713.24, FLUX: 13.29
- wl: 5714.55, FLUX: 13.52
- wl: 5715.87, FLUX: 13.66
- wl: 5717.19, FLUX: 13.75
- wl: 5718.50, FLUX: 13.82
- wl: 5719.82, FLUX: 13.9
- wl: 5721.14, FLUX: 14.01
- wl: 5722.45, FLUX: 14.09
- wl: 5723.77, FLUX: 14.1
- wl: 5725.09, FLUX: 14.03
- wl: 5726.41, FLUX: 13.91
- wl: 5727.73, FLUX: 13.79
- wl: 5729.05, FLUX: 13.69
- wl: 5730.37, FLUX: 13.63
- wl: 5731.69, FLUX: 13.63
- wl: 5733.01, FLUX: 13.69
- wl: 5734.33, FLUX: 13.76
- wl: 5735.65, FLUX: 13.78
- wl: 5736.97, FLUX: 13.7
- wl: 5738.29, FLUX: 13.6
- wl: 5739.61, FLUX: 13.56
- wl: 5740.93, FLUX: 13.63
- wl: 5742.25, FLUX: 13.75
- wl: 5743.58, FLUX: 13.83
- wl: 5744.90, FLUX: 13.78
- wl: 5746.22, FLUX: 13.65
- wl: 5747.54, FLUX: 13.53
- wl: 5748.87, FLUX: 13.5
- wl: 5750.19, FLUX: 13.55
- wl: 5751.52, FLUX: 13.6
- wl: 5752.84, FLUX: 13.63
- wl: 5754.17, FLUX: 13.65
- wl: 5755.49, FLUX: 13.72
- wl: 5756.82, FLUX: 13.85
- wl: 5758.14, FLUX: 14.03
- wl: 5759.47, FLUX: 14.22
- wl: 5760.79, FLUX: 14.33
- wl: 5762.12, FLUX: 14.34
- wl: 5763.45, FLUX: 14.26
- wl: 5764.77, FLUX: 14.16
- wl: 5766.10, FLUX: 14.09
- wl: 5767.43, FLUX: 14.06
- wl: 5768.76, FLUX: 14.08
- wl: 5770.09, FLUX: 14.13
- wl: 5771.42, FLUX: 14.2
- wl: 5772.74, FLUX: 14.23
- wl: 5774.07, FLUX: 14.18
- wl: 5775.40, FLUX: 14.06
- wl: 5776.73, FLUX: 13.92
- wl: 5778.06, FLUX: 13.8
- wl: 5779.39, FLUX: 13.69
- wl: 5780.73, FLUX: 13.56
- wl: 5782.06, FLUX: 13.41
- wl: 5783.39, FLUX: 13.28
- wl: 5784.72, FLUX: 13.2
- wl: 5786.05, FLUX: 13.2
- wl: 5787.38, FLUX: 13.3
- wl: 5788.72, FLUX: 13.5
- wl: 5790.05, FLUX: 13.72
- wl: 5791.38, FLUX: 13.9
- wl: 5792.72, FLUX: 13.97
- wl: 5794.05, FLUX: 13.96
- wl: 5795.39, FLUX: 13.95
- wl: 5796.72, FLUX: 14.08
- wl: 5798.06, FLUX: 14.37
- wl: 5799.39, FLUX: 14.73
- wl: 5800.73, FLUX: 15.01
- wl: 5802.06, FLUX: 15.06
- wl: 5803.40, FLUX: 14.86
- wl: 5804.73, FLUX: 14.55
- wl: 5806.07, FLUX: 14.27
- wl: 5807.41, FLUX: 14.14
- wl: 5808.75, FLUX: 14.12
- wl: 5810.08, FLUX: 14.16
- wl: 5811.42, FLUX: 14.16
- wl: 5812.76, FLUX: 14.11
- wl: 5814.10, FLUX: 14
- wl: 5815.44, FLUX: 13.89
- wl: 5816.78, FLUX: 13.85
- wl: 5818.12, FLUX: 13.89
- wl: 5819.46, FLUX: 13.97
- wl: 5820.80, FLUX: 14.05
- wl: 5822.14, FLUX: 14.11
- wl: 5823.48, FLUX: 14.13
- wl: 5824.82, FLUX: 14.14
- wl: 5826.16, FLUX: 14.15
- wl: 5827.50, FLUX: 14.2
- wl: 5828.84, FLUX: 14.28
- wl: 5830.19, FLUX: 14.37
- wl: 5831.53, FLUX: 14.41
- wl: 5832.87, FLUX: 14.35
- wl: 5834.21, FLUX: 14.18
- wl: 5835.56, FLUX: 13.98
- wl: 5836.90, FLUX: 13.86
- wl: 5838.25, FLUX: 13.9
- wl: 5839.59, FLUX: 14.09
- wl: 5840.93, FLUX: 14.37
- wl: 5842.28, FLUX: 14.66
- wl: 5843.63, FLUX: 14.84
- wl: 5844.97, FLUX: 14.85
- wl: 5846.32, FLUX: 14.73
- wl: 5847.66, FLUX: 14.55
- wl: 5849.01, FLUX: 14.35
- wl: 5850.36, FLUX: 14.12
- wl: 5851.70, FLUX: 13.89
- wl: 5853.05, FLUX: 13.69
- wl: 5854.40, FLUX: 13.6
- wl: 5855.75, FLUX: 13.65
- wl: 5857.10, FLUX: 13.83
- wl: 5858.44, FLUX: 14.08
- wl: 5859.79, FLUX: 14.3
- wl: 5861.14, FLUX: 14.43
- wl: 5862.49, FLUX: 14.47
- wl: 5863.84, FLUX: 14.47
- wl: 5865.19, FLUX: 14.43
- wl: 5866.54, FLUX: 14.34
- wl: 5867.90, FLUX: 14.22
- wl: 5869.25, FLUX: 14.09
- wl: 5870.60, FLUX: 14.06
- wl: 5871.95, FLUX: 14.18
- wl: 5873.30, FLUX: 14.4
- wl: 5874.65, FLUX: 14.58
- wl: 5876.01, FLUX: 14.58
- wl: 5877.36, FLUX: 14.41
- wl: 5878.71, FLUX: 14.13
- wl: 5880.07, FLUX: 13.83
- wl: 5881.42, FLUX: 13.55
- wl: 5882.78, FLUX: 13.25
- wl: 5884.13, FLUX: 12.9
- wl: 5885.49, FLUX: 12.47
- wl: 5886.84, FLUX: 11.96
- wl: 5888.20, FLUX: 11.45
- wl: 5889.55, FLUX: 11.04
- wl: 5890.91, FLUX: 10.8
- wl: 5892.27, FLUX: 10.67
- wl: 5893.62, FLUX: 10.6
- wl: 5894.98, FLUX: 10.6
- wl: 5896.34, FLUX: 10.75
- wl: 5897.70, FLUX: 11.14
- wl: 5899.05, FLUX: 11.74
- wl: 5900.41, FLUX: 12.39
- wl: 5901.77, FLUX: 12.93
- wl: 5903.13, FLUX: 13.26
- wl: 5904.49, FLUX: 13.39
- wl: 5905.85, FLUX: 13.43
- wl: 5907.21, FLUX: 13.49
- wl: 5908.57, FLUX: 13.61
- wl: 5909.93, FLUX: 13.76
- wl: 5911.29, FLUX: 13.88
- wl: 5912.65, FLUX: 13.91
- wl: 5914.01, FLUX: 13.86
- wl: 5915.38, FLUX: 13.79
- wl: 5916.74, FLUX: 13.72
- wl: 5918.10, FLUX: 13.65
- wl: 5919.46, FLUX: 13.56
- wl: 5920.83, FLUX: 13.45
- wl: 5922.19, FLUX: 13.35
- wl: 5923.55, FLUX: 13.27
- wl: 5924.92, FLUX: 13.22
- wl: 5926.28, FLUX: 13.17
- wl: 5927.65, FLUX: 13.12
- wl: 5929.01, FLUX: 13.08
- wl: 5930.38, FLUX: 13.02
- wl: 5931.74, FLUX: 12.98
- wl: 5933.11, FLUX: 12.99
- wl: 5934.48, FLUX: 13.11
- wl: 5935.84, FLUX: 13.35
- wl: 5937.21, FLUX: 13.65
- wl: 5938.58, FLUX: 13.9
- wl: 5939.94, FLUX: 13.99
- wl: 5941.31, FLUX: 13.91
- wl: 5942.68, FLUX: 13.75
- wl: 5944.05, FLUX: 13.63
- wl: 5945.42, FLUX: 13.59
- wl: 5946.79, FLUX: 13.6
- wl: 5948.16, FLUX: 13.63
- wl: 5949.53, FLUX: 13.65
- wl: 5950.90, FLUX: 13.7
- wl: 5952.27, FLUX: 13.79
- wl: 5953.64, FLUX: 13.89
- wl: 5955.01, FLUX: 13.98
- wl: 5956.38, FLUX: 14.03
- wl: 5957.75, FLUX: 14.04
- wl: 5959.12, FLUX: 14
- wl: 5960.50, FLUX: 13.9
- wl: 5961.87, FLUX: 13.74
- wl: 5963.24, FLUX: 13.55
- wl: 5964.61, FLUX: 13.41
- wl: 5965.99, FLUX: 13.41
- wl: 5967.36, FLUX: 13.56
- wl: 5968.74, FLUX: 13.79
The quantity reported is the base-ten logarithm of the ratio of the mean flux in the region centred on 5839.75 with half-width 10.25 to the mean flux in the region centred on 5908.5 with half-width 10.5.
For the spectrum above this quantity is 0.031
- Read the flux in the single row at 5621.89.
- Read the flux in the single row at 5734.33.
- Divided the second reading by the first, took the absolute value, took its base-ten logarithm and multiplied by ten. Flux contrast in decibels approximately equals 0.39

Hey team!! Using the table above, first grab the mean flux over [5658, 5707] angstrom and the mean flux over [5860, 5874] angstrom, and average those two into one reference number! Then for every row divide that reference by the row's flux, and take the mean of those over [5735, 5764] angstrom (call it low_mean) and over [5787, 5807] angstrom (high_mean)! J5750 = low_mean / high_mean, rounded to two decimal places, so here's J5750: 1.03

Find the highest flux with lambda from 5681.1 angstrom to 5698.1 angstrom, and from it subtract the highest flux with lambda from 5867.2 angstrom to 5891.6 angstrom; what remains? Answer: 0.0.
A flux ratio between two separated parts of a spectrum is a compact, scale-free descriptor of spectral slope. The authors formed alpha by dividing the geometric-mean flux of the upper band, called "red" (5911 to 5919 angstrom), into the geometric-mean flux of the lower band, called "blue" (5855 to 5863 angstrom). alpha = 1.02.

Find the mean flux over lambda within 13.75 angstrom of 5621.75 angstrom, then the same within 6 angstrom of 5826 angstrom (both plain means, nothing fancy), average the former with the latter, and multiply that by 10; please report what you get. 135.3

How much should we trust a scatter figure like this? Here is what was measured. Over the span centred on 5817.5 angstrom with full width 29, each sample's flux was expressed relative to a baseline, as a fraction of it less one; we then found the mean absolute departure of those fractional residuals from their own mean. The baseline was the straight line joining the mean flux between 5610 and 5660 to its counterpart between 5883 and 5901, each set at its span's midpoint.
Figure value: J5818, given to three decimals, 0.014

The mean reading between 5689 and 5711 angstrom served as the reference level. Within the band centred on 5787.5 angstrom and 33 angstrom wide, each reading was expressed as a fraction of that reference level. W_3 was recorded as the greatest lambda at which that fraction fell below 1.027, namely 5790.05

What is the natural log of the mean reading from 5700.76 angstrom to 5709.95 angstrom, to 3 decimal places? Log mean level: 2.545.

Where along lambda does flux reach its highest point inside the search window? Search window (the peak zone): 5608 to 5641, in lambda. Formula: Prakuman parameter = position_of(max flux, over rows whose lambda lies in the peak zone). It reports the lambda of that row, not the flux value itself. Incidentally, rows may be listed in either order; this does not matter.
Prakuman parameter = 5611.54 angstrom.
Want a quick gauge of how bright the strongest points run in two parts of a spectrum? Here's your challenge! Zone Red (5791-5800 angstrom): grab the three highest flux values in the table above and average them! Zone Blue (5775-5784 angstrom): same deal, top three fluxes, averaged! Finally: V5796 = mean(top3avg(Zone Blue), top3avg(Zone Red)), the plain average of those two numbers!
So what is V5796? 14.2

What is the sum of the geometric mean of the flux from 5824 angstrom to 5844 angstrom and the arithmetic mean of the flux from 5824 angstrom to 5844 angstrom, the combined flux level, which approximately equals 28.5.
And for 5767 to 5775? 28.3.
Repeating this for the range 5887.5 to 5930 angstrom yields 25.4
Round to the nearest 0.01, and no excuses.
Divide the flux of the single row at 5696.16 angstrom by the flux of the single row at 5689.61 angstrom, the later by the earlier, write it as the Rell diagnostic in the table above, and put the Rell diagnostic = 0.97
